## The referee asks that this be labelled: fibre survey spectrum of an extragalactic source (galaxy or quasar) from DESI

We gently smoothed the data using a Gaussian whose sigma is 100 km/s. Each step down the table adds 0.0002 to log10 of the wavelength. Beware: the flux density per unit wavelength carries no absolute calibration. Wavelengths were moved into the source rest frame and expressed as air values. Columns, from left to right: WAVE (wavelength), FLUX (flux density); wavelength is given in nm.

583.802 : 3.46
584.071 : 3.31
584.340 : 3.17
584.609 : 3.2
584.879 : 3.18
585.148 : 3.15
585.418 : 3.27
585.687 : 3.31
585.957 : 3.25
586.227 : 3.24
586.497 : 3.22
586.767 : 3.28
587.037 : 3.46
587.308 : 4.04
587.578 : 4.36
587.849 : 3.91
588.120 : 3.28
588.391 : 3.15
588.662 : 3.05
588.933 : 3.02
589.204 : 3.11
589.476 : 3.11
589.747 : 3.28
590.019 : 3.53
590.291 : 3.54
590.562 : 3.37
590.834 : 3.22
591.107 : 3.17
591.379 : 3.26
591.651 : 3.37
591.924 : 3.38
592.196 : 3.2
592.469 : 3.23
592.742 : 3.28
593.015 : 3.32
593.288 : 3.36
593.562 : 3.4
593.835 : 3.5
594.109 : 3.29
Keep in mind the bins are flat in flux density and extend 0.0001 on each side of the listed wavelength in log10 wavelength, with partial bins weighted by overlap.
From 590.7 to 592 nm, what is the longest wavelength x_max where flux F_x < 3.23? 591.107 nm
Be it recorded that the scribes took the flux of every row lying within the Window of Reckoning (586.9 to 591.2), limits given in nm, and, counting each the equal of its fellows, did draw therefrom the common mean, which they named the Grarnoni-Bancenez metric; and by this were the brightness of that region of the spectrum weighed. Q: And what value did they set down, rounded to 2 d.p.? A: 3.41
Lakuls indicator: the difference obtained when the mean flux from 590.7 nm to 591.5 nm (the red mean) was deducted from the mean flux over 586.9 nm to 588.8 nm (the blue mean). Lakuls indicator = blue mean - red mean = 0.39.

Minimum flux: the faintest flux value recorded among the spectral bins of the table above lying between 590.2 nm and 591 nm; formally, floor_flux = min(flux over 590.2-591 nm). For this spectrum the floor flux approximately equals 3.22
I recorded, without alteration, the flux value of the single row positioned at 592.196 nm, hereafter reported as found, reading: 3.2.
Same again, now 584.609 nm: 3.2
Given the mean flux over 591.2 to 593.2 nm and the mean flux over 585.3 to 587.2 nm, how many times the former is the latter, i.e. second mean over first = 1.00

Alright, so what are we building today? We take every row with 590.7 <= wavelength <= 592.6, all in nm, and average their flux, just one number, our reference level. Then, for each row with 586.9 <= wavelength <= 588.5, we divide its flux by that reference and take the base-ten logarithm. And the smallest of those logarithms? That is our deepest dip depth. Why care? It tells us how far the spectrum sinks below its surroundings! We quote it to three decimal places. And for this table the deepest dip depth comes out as -0.015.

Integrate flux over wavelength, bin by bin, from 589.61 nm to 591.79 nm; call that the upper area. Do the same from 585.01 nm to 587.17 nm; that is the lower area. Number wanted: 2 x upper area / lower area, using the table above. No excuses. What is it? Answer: 2.06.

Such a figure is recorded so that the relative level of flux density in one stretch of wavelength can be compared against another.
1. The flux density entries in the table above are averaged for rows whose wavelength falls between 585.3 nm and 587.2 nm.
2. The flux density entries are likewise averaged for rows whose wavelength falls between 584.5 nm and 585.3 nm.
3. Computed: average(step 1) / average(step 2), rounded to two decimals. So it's 1.04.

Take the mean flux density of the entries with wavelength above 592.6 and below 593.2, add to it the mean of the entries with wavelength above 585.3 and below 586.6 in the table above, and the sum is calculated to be 6.6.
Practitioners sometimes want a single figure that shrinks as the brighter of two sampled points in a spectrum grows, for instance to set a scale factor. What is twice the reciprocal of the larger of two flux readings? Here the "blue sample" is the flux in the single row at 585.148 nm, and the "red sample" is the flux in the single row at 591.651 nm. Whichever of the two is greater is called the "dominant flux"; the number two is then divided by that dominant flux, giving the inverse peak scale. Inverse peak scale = 0.593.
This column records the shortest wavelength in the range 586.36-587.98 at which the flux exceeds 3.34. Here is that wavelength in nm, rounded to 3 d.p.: 587.037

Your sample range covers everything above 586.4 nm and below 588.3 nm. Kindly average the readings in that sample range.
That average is 3.65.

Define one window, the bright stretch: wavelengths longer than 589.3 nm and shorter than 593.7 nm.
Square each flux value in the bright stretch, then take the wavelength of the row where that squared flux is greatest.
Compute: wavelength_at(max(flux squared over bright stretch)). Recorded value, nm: 590.291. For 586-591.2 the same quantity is 587.578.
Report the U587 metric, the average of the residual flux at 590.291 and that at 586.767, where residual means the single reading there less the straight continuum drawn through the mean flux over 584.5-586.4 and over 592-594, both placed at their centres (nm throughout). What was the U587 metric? 0.14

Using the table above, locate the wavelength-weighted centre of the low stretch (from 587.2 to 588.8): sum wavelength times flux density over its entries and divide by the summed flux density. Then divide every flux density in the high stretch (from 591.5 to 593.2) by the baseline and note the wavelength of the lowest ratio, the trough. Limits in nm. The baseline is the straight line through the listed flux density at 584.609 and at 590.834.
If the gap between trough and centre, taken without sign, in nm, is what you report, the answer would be 4.27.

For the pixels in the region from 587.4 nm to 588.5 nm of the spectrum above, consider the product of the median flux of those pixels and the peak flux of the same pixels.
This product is 15.7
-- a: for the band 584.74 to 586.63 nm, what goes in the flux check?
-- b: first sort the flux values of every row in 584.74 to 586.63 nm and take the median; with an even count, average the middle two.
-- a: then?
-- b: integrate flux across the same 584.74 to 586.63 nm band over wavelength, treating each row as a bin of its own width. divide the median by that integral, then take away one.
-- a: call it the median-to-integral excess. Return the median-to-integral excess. -0.47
